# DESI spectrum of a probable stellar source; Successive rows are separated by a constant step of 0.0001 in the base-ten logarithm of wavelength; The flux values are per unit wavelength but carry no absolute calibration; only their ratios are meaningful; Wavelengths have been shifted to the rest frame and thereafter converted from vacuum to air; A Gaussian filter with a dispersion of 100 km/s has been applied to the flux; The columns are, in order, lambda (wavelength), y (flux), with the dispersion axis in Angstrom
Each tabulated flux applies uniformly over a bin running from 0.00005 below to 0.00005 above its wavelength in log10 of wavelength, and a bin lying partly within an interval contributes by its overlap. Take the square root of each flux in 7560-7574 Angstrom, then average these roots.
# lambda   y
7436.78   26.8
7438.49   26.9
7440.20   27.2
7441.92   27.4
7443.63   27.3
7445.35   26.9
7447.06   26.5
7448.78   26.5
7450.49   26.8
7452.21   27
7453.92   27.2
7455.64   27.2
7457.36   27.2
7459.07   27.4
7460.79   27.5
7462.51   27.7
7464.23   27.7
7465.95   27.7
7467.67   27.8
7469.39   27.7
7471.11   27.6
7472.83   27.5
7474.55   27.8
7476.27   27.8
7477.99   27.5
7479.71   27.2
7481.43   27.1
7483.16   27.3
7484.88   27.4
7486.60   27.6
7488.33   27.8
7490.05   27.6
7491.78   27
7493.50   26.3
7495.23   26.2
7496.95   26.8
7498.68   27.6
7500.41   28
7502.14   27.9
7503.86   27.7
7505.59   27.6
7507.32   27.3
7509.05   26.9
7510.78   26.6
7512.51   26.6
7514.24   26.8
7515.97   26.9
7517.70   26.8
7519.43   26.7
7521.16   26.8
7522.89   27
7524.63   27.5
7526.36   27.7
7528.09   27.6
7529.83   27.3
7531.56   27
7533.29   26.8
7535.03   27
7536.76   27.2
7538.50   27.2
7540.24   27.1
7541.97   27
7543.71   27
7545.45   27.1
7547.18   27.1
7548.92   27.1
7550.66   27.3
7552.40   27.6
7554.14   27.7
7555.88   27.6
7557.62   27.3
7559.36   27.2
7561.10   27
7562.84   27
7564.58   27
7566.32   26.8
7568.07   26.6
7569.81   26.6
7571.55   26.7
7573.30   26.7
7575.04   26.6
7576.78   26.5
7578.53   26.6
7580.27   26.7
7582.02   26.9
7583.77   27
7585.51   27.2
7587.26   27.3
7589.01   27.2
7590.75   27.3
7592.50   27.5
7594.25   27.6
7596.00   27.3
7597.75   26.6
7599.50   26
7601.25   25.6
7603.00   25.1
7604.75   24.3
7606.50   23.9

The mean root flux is 5.177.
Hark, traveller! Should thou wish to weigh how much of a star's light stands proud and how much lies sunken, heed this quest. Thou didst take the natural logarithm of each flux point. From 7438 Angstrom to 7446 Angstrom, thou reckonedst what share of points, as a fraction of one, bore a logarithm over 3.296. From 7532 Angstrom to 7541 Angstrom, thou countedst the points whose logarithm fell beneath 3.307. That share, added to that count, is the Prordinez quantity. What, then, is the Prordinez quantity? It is 5.6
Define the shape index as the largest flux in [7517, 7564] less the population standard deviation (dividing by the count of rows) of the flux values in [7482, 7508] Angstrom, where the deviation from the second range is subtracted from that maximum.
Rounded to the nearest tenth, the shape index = 27.2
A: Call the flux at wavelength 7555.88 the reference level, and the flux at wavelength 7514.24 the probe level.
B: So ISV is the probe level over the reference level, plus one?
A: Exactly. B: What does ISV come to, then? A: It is 1.97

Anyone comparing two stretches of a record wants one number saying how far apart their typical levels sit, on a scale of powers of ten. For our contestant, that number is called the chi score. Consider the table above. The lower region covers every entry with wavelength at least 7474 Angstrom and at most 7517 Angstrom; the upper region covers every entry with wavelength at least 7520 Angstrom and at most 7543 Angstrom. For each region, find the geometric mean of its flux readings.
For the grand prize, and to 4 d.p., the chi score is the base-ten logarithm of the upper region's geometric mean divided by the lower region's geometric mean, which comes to -0.0013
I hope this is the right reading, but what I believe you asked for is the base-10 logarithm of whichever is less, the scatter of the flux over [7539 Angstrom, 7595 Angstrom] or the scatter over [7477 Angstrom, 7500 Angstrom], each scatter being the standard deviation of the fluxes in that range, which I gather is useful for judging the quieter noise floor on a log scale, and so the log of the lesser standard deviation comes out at -0.48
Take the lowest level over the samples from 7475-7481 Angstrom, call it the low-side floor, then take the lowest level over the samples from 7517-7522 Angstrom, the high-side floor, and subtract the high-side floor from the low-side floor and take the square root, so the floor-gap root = 0.71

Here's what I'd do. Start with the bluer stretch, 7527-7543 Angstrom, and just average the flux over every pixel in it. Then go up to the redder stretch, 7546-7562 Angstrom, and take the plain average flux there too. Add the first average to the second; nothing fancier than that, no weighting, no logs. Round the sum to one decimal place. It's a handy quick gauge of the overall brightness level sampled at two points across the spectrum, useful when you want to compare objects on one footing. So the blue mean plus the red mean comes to 54.5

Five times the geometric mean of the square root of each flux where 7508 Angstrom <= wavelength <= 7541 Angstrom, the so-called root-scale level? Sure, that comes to 26.0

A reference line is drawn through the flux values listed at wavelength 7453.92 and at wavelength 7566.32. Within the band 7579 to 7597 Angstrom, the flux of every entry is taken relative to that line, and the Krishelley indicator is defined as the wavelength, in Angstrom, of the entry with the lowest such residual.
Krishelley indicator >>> 7580.27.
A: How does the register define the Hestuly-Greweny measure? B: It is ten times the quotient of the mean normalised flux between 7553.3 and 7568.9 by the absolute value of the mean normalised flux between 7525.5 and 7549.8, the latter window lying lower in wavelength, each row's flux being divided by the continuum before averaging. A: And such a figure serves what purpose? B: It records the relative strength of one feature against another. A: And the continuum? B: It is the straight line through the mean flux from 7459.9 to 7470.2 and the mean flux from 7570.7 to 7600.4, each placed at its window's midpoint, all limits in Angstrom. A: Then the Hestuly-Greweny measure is 10.0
